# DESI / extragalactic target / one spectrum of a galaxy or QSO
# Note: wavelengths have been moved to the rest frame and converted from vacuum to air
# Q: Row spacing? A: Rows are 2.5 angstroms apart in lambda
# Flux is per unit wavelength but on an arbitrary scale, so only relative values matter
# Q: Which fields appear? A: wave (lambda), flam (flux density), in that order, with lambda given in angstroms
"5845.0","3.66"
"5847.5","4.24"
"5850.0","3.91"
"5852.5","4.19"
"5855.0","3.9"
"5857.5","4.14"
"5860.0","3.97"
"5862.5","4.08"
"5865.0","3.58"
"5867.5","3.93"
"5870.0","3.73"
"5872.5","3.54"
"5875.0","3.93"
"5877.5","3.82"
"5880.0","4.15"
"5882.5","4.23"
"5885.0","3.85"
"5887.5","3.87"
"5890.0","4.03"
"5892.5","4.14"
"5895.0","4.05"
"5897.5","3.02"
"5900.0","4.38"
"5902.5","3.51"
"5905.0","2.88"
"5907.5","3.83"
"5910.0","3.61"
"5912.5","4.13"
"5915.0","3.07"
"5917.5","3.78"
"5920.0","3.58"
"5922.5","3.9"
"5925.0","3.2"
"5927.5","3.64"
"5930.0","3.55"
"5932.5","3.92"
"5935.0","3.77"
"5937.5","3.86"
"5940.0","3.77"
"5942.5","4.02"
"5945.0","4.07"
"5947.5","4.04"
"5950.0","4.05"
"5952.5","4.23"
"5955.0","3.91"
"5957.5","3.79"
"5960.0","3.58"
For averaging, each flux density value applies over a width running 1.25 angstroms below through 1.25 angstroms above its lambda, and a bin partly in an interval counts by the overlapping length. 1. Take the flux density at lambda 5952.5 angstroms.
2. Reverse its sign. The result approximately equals -4.23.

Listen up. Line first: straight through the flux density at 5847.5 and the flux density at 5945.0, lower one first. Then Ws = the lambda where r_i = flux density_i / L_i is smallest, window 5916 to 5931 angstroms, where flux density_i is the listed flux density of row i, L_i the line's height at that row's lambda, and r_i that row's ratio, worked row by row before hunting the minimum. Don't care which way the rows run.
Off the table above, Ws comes 5925.0 angstroms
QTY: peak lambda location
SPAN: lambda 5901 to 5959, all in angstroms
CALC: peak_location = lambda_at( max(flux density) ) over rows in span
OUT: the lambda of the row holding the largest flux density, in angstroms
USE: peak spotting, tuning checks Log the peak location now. 5952.5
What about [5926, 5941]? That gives 5932.5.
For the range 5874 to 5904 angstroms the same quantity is 5900.0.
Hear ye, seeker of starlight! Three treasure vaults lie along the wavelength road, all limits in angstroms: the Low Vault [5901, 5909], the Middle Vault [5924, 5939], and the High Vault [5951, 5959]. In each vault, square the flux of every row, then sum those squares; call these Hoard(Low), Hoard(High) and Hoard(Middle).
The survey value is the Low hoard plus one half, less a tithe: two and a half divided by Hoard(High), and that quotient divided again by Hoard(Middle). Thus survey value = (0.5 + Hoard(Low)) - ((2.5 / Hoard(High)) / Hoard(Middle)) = 36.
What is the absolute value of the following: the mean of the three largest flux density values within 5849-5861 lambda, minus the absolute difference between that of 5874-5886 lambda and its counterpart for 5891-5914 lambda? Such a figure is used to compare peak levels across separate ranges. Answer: 3.99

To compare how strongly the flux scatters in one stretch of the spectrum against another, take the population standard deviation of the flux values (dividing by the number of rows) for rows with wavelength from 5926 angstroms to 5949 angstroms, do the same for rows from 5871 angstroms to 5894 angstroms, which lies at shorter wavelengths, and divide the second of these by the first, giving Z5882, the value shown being 1.2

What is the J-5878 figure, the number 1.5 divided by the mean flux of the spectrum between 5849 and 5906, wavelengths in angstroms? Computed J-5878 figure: 0.388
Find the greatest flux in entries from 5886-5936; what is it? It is 4.38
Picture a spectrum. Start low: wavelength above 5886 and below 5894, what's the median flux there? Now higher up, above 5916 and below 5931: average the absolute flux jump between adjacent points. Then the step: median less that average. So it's 3.68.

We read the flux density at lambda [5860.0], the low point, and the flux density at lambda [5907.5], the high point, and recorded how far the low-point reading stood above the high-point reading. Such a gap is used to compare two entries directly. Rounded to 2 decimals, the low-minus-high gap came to 0.14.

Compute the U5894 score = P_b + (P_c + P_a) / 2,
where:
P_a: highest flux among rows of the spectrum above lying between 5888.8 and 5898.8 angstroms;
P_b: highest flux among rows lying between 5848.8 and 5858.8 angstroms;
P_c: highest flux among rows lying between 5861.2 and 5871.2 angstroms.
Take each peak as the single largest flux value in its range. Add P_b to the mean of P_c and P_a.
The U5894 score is 8.30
